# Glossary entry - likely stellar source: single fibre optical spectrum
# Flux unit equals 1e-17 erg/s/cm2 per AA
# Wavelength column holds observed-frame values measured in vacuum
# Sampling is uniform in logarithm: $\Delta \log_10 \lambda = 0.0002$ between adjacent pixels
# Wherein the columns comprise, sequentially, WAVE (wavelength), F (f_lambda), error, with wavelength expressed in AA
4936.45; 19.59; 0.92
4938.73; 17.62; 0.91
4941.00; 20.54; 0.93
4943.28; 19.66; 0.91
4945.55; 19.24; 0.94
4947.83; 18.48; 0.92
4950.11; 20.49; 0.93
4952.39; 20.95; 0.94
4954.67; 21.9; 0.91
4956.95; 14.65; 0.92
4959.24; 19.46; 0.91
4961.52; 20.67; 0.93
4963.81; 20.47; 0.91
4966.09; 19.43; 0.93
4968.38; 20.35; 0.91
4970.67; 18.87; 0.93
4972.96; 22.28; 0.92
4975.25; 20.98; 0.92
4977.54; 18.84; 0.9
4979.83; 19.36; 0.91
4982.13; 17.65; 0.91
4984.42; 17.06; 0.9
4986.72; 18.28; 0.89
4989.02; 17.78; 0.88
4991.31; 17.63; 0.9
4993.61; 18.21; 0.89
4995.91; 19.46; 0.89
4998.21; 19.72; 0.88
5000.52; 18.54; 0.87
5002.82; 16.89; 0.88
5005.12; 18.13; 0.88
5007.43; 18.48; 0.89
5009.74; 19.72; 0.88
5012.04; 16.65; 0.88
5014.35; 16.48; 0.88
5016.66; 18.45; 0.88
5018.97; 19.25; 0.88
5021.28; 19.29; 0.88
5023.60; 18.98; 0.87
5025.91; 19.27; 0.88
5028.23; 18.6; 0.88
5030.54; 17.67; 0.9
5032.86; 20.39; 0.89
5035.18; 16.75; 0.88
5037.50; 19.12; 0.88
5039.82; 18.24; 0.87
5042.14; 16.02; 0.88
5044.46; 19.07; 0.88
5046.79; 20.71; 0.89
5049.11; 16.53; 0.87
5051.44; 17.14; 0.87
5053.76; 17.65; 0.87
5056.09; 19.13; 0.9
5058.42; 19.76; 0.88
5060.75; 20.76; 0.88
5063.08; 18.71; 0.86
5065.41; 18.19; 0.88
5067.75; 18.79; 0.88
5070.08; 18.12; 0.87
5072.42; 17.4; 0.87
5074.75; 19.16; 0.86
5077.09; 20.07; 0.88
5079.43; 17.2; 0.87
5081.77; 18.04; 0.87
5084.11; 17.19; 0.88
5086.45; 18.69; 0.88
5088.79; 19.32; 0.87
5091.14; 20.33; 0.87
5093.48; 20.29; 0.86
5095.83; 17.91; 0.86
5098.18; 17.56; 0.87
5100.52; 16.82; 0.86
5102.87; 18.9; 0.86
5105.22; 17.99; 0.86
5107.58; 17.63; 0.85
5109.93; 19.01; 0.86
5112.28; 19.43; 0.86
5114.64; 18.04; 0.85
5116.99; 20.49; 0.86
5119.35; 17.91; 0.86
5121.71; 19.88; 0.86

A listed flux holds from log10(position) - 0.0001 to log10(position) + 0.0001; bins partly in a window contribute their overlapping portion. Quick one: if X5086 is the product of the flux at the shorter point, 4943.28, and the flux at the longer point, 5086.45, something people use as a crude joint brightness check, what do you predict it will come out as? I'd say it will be 367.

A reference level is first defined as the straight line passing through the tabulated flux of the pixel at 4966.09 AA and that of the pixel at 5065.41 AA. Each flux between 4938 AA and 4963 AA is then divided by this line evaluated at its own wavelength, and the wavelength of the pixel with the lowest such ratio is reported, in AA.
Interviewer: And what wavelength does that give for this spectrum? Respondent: 4956.95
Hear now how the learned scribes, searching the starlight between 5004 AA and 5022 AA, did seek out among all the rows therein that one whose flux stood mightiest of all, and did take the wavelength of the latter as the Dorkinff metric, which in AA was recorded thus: 5009.74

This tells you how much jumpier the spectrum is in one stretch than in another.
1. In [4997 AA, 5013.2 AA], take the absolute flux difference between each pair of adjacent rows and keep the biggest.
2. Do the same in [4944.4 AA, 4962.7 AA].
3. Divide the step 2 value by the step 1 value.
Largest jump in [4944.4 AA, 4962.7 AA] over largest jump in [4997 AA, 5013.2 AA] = 2.4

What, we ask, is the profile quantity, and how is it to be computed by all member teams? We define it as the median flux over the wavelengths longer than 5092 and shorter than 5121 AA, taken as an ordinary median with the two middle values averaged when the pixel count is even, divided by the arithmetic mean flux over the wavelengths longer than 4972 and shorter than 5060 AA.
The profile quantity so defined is 0.97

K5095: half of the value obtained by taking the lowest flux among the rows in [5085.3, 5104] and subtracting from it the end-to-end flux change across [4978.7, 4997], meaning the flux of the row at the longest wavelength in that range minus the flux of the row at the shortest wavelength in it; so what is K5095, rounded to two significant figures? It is 8.4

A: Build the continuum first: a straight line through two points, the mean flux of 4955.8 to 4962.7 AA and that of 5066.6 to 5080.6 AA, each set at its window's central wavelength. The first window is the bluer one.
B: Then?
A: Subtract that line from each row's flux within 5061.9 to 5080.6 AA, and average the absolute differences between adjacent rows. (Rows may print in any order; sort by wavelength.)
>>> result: 1.15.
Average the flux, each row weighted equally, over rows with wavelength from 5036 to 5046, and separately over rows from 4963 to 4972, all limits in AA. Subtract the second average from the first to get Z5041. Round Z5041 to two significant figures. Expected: -1.7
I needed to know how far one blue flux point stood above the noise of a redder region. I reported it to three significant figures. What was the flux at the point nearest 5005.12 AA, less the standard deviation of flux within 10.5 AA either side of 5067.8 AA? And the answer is 17.1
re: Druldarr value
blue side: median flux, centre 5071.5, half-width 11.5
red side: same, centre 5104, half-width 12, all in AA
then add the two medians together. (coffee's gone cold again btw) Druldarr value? 36.5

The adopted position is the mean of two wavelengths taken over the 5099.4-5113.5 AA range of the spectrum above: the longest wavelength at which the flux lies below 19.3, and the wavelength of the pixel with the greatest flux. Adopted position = 5111.1 AA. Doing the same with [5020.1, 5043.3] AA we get 5037.5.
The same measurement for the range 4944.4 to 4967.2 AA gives 4955.8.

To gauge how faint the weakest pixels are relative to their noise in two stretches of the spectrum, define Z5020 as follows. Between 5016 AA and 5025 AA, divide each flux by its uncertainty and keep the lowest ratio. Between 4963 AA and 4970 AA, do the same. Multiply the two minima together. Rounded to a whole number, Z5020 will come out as 438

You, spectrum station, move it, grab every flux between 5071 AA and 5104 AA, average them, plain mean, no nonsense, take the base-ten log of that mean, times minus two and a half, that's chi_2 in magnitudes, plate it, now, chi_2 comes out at -3.17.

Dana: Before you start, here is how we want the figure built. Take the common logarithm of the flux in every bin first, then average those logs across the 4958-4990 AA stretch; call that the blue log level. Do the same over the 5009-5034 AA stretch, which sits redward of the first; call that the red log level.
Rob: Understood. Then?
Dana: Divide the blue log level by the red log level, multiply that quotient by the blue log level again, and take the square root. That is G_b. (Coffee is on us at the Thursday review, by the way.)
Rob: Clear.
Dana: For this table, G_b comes 1.14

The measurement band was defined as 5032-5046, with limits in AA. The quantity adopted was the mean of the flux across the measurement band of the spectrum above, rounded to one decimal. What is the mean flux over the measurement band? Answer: 18.3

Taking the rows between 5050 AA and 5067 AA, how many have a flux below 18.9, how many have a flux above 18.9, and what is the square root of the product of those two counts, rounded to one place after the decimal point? 3.5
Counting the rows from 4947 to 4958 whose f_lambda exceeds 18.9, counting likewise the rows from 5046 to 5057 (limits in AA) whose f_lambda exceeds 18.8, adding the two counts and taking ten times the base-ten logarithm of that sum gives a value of 7.0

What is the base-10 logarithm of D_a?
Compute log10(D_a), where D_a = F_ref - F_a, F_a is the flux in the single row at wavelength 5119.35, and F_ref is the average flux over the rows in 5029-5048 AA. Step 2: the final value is -0.2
